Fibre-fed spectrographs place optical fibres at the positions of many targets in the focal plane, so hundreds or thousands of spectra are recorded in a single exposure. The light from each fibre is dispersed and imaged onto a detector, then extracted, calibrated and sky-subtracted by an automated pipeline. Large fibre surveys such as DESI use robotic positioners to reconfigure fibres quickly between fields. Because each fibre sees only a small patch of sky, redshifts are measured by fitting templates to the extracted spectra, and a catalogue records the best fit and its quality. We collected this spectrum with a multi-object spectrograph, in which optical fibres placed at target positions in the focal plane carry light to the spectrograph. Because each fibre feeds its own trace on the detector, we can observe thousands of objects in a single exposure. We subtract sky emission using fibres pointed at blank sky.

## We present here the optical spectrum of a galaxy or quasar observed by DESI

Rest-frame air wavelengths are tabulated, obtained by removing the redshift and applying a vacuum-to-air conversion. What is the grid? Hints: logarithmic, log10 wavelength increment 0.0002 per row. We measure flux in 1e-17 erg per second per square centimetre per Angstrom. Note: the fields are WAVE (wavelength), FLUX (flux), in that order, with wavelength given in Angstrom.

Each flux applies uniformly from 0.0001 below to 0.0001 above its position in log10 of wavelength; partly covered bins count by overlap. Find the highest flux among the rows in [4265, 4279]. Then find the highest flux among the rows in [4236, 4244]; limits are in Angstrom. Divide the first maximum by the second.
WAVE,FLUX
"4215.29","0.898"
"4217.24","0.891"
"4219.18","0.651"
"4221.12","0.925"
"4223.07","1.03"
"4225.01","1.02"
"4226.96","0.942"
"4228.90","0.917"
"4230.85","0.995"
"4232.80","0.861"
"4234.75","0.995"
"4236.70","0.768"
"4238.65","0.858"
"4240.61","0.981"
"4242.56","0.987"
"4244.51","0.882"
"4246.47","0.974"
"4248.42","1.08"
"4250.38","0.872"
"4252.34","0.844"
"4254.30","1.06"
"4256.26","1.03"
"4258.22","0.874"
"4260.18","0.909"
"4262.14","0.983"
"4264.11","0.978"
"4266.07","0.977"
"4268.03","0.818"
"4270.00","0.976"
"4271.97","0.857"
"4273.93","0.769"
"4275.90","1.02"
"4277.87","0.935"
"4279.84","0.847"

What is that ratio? 1.03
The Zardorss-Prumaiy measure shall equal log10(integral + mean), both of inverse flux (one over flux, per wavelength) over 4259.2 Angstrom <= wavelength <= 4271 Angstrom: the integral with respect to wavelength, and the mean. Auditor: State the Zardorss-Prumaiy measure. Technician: 1.14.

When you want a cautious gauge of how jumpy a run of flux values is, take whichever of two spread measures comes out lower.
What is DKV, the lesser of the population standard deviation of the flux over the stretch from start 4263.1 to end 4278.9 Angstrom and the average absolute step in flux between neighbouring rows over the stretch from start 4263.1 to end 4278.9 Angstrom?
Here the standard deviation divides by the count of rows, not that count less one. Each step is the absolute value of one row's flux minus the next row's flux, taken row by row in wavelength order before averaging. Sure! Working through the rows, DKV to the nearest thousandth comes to 0.084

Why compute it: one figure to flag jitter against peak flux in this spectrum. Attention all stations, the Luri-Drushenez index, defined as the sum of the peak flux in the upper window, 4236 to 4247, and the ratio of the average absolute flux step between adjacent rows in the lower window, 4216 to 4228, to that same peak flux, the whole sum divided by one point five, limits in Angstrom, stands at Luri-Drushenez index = 0.754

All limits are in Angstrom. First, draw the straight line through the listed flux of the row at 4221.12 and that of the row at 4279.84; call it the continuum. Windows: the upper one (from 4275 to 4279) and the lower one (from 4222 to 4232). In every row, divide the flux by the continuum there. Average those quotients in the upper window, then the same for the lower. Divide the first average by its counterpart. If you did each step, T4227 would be 1.07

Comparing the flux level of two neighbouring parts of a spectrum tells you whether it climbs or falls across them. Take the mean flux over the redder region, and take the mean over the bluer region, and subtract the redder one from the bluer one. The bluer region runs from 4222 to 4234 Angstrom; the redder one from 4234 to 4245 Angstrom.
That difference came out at 0.049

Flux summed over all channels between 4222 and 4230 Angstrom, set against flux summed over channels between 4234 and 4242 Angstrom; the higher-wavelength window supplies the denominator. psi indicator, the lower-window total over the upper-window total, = 1.09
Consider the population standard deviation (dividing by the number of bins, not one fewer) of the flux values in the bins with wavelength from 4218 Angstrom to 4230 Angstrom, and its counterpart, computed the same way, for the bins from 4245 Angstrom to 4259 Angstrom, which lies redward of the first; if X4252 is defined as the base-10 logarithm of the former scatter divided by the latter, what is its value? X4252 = 0.1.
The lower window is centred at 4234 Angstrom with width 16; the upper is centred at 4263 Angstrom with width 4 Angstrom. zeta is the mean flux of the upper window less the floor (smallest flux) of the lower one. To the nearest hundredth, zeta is 0.21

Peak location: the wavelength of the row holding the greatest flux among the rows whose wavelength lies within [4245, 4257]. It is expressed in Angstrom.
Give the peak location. 4248.42 Angstrom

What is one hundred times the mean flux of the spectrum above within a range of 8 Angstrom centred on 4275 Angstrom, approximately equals 90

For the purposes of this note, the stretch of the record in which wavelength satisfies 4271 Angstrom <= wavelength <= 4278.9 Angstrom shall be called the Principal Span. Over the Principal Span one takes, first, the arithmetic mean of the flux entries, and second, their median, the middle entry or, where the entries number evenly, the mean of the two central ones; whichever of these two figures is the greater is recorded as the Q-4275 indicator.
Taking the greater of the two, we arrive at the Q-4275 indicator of 0.896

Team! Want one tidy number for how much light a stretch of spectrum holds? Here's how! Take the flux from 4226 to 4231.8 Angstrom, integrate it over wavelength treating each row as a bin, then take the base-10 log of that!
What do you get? 0.74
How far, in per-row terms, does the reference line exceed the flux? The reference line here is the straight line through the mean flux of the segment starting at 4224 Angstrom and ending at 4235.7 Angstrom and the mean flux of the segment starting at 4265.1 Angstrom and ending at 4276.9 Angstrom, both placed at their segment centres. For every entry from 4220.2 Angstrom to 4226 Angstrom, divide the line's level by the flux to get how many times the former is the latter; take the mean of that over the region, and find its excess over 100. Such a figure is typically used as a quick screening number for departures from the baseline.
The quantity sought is -99.03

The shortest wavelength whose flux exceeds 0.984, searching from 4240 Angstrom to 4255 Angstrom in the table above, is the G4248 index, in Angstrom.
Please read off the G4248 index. 4242.56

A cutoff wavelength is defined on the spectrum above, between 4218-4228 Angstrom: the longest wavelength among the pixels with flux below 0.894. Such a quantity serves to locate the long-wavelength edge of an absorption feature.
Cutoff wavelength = 4219.18 Angstrom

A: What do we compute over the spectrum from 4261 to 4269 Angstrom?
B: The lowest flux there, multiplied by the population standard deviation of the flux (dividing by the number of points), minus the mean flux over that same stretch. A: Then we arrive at -0.882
